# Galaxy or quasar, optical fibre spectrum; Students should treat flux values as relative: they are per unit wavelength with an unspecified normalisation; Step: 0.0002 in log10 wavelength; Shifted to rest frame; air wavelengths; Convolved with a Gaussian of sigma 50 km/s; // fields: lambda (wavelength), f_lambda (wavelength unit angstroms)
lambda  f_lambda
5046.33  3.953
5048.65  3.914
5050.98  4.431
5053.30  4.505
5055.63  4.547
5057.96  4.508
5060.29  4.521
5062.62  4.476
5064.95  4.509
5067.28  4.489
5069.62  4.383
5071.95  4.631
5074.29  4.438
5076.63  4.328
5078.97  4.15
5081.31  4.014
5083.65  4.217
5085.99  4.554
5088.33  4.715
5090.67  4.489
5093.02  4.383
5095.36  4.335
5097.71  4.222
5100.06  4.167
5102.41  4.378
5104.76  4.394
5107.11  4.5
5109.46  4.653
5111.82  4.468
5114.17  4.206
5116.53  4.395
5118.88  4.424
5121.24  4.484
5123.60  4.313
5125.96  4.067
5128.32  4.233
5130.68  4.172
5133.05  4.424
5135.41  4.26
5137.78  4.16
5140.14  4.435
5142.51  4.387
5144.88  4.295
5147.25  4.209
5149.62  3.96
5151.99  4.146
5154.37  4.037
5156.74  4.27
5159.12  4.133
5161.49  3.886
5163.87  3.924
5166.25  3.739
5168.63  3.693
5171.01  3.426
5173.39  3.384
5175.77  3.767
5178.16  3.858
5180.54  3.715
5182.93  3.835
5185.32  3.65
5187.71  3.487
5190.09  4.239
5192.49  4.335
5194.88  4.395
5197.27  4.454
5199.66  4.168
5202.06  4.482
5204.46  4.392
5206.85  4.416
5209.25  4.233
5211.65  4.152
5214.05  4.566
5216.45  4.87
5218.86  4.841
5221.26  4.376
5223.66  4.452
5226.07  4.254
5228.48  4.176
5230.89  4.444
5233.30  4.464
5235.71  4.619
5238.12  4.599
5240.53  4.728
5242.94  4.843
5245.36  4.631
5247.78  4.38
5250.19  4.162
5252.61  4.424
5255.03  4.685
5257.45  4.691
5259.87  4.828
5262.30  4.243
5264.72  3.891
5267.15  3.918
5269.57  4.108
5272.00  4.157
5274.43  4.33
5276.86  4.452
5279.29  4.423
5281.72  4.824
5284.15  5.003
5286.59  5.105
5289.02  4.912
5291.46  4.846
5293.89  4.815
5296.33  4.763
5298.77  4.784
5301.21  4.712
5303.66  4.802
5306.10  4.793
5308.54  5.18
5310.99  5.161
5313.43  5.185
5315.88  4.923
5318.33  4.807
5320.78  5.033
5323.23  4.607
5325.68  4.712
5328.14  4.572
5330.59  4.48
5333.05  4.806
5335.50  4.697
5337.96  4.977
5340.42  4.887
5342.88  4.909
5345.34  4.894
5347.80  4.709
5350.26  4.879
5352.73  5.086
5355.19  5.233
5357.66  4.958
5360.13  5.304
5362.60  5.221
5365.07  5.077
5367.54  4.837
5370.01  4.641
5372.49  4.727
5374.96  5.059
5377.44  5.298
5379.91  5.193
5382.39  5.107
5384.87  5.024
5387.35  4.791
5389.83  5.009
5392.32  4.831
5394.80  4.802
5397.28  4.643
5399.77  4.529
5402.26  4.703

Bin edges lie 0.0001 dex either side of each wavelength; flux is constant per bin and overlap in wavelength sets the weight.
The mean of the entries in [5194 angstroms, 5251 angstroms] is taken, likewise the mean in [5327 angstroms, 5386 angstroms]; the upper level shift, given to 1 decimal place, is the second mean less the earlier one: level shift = 0.5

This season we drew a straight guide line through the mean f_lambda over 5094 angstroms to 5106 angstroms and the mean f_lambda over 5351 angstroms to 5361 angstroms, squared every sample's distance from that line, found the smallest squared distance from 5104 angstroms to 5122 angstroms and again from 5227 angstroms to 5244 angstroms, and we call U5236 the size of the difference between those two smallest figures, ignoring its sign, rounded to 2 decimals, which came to 0.00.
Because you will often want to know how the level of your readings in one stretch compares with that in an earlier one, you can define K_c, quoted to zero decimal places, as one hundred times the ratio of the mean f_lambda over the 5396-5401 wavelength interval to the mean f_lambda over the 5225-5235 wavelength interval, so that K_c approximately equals 106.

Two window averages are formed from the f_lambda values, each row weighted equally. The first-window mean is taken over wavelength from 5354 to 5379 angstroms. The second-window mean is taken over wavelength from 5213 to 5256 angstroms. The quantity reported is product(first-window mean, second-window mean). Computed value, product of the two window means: 22.8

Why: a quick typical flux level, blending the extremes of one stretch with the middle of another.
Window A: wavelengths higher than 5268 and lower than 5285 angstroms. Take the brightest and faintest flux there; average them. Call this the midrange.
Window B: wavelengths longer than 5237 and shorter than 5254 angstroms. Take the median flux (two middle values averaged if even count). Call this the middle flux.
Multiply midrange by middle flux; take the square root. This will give 4.58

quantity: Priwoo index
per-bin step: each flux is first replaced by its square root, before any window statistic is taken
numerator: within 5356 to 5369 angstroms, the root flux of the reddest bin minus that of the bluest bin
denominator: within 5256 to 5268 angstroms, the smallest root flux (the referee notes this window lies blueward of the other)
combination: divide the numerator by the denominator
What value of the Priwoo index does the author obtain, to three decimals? -0.014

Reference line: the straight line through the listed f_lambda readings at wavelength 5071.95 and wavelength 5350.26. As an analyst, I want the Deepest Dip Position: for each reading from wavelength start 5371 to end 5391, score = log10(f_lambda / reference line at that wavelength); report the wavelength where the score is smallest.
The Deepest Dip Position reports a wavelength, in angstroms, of 5372.49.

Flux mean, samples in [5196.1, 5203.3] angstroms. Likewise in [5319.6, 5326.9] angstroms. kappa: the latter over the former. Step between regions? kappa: 1.10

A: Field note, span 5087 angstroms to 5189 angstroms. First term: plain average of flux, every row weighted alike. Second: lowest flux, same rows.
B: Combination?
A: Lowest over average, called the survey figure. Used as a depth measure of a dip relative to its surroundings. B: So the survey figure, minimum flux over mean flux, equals 0.817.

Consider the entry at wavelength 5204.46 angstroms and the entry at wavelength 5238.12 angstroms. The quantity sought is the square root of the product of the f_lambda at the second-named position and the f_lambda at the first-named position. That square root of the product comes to 4.49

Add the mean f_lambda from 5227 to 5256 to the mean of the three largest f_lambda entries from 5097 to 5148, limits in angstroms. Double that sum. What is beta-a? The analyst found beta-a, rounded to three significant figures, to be 18.1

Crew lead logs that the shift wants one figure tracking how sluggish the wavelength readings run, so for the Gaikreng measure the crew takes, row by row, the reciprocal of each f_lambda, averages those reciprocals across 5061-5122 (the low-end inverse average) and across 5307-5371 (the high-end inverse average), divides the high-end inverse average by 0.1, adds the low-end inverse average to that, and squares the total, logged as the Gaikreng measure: 5.14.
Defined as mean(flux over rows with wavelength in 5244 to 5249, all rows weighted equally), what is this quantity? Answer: 4.51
